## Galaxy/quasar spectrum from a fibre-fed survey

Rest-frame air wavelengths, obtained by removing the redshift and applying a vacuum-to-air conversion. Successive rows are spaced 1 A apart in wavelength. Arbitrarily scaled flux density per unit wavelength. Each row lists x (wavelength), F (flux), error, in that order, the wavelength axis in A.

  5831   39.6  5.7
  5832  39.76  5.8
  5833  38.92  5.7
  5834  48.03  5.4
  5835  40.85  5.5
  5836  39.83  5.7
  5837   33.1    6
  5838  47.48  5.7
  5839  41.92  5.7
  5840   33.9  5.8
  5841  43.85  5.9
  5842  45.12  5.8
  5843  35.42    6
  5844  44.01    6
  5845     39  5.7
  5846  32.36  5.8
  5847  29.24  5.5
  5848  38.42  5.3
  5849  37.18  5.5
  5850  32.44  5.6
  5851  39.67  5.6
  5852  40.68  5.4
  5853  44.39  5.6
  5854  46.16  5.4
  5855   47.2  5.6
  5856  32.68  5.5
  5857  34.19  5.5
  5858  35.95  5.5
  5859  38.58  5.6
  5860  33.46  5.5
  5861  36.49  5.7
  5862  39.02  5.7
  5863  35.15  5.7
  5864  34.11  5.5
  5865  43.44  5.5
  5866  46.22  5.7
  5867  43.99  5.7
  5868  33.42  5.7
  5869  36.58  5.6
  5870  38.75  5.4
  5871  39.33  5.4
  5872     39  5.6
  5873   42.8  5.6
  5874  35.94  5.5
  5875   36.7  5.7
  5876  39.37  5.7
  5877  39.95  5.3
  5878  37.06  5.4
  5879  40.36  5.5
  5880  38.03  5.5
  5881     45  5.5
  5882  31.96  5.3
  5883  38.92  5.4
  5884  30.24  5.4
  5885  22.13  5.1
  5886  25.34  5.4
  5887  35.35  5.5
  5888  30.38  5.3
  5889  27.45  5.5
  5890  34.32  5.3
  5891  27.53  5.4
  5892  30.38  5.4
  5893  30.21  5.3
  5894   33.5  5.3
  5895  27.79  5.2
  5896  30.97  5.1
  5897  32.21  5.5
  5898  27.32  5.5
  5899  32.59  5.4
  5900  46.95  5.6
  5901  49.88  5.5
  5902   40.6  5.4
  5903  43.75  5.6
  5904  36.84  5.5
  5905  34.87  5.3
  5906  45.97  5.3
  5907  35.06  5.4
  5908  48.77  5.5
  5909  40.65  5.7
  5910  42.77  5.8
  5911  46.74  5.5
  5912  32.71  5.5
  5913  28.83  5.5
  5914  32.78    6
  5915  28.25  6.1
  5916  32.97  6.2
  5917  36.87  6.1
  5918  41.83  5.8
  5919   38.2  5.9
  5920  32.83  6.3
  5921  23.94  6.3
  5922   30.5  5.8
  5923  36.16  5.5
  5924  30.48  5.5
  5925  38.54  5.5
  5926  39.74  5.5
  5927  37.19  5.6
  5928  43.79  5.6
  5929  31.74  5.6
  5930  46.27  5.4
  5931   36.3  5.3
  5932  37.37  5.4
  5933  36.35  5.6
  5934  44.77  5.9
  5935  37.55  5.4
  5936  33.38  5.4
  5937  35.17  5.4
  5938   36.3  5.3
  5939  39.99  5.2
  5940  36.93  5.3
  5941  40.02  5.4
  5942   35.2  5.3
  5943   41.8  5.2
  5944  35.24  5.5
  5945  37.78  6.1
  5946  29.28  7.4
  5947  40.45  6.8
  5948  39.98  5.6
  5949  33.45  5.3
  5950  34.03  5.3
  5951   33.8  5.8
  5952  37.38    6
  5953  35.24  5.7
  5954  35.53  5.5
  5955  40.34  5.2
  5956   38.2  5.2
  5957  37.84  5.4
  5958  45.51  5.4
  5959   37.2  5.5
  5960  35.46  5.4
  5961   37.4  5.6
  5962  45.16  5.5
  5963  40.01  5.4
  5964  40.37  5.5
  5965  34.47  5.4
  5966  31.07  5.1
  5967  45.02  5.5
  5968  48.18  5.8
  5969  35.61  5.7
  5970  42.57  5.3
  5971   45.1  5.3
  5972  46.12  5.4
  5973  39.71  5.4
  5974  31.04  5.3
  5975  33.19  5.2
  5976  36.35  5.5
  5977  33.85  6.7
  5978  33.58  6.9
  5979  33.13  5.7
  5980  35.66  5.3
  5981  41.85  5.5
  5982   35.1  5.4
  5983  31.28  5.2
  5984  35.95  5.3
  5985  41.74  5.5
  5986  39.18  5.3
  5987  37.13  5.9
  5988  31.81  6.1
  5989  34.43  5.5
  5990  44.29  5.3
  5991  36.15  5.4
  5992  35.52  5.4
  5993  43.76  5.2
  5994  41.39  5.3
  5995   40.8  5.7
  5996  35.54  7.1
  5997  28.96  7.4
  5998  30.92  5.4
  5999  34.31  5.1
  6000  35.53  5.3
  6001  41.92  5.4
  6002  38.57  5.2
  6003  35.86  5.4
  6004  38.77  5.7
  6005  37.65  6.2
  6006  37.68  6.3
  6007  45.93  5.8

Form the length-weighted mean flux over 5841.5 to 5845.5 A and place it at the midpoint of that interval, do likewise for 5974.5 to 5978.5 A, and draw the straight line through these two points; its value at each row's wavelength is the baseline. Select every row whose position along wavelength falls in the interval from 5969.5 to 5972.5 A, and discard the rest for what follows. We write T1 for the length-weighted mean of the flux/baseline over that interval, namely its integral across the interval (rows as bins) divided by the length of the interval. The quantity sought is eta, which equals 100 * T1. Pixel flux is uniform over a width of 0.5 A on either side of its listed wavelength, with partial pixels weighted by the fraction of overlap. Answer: 129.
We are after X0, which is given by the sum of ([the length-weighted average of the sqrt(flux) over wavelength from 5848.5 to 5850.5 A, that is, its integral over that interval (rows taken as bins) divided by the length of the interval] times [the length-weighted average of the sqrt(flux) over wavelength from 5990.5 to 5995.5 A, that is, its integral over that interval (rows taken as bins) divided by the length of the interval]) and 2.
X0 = 39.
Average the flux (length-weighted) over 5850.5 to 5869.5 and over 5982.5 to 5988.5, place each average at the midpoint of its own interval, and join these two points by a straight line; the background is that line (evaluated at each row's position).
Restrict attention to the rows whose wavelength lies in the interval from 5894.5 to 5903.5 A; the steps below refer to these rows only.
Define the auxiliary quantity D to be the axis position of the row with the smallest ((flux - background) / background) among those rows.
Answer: 5898 A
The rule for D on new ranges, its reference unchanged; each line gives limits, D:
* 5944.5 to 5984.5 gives 5946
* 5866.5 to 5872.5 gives 5868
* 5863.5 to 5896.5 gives 5885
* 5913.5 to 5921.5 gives 5921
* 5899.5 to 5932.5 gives 5921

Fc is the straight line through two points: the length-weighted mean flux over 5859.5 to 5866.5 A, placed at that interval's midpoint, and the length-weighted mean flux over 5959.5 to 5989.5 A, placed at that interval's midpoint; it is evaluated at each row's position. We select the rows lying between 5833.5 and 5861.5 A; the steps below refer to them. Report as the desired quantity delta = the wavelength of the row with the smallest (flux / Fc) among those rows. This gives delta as 5847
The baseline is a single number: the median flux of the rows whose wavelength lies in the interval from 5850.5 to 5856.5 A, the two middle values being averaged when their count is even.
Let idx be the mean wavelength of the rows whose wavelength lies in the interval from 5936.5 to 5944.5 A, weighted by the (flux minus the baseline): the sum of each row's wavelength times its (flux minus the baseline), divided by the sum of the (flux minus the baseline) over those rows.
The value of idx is 5940.3 A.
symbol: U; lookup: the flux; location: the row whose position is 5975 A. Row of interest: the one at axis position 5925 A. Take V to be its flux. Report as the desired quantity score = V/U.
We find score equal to 1.2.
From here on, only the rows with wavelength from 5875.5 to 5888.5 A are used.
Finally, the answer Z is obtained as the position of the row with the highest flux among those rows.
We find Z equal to 5881 A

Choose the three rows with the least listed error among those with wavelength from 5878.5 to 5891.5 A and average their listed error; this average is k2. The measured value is 5.23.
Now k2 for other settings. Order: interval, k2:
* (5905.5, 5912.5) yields 5.40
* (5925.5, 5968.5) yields 5.17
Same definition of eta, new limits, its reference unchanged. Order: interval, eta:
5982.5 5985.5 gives 107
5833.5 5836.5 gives 104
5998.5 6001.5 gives 113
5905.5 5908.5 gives 115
